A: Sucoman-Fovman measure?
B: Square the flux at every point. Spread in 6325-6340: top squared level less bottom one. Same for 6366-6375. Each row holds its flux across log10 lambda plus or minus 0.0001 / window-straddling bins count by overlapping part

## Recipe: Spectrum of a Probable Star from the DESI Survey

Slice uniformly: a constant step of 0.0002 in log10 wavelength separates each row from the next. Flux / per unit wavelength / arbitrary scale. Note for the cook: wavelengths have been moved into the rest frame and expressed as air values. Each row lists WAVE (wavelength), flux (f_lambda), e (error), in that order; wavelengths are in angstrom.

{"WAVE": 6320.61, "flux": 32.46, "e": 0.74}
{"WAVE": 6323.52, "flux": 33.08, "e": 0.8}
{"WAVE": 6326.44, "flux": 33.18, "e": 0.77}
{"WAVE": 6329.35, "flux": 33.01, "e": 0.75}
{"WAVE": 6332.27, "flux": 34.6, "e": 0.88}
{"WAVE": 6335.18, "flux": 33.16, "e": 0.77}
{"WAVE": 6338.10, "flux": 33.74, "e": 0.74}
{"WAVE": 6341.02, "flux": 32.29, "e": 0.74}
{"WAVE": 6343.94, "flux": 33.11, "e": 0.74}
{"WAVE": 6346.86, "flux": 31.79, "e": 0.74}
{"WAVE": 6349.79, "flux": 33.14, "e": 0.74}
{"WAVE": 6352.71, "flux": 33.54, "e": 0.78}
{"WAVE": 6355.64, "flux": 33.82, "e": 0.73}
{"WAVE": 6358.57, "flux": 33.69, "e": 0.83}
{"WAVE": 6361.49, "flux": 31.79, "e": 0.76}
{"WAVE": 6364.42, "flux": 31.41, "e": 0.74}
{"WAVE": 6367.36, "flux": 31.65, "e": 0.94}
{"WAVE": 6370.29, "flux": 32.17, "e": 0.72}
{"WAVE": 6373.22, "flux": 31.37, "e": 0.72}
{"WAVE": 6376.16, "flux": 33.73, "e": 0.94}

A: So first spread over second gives 2.1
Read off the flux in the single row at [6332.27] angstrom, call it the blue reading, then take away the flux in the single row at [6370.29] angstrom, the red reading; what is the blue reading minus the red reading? 2.4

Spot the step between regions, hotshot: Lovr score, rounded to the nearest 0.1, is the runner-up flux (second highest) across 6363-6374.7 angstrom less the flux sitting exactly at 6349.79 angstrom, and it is -1.5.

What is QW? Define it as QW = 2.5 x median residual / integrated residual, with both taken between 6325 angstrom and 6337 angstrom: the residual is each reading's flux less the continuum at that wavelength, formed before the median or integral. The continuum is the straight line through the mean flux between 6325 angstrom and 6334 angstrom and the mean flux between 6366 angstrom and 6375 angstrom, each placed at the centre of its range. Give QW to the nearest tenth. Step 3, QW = 1.8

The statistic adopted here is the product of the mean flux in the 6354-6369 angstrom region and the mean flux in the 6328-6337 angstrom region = 1091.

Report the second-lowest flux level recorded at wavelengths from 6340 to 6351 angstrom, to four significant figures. 32.29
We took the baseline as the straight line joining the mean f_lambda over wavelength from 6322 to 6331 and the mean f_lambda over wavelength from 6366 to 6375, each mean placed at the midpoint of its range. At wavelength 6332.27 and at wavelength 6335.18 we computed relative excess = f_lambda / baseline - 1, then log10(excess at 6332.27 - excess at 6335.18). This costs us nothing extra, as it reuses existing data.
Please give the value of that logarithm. -1.39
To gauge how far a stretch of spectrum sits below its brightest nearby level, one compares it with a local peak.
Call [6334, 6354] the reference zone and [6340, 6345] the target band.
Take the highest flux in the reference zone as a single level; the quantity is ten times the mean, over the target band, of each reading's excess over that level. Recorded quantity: -10.4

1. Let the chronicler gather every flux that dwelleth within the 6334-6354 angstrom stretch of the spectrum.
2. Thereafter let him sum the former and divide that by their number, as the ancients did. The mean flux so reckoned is 33.0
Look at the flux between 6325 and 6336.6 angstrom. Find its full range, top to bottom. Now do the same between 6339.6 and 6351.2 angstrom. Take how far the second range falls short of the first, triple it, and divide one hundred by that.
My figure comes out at 139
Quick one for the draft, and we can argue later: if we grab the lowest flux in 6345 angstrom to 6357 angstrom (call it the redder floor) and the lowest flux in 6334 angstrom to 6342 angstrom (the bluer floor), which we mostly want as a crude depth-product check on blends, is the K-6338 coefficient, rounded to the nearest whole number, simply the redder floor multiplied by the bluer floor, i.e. 1026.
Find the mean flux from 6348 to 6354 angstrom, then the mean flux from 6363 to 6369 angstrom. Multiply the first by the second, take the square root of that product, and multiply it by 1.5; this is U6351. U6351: 48.6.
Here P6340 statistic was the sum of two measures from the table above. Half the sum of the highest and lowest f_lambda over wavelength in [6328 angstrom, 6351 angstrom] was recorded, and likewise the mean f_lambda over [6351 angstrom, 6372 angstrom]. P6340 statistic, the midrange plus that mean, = 65.8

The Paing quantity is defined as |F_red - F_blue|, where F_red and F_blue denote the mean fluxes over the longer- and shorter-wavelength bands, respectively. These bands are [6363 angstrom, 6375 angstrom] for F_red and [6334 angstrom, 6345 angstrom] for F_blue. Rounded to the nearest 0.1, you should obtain 1.4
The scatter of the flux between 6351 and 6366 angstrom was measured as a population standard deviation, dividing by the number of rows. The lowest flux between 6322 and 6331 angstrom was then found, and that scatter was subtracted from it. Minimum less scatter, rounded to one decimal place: 32.0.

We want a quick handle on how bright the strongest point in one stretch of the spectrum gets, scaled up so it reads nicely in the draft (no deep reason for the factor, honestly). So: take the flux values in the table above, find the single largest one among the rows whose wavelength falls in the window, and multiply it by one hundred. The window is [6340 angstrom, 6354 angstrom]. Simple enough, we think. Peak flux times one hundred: 3354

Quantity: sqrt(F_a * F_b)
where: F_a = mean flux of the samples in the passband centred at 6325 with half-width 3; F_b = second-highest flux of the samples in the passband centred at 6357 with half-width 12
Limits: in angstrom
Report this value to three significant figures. 33.4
